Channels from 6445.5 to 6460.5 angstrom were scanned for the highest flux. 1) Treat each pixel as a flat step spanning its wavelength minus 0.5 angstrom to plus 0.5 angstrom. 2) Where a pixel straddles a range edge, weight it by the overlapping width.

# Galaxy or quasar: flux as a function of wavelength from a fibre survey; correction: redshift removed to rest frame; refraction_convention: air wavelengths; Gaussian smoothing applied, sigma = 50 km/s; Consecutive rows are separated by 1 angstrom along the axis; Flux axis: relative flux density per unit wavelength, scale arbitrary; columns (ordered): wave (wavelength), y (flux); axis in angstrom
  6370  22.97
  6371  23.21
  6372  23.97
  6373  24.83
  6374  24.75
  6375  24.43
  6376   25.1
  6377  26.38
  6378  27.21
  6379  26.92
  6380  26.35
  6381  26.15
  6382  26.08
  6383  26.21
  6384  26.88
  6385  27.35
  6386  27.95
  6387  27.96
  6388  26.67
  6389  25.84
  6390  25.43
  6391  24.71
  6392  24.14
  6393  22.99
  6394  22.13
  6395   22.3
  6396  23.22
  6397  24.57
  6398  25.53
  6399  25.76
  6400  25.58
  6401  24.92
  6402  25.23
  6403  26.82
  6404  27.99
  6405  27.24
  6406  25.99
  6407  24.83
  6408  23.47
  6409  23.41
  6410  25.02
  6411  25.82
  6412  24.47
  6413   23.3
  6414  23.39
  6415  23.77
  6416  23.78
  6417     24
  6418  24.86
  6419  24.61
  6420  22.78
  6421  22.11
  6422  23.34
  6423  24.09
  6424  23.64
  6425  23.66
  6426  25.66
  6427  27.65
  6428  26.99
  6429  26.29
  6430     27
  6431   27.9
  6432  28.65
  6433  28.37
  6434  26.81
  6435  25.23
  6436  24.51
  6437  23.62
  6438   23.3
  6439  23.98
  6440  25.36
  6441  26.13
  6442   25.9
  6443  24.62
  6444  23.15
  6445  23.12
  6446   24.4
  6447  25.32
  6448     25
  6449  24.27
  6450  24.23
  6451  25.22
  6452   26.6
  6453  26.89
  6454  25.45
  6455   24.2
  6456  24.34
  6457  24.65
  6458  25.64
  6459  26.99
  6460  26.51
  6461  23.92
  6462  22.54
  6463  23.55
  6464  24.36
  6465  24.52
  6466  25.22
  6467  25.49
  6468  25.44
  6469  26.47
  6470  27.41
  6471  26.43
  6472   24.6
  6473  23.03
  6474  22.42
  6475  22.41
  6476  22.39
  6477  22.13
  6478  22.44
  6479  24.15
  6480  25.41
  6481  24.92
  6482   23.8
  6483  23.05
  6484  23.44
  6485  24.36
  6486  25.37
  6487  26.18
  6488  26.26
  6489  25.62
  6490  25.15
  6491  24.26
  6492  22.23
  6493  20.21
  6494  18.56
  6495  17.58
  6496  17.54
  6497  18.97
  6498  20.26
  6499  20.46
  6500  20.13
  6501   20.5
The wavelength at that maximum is 6459 angstrom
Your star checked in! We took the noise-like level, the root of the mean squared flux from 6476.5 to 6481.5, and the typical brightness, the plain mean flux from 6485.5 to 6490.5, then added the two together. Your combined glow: 49.56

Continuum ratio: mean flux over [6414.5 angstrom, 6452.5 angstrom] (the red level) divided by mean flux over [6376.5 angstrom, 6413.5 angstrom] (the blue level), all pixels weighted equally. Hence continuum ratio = 0.981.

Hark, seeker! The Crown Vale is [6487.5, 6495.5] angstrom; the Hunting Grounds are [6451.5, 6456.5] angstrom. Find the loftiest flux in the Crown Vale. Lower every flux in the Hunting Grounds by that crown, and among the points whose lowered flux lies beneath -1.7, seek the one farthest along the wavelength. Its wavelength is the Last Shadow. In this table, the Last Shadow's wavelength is 6456 angstrom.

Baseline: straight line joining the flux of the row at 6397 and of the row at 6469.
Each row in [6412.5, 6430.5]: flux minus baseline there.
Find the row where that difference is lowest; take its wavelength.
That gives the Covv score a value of 6421 angstrom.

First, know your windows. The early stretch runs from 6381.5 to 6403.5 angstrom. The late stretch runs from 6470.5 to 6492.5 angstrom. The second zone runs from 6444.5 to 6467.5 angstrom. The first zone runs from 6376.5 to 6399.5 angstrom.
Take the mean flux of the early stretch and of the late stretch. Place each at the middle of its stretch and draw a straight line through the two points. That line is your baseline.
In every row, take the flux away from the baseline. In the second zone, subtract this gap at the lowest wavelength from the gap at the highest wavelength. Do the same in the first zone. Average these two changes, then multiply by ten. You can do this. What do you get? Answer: -12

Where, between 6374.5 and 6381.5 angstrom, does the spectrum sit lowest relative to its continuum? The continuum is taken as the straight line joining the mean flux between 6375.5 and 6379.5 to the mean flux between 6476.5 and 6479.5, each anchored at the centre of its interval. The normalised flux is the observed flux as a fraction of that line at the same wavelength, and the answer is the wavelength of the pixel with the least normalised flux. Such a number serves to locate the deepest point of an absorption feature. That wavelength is 6375 angstrom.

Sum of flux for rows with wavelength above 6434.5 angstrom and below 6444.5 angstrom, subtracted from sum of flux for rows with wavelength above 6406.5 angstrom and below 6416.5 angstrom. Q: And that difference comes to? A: -5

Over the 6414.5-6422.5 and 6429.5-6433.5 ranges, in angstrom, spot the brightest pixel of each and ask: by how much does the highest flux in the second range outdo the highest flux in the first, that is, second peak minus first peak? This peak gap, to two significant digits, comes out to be 3.8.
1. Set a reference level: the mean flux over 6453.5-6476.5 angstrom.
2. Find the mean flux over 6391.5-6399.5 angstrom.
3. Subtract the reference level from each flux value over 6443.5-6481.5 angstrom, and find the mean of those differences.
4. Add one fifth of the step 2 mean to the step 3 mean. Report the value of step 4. 4.68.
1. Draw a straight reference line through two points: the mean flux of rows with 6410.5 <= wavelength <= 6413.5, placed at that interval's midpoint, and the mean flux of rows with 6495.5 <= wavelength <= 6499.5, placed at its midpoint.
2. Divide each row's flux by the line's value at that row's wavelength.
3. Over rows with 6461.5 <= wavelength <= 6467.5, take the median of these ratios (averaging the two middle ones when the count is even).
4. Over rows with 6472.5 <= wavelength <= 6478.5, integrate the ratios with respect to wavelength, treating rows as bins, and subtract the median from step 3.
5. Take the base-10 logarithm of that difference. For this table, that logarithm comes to 0.731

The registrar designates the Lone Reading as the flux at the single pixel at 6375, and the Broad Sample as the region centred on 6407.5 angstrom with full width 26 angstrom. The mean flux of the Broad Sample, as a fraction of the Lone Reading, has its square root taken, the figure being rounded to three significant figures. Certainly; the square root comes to 1.01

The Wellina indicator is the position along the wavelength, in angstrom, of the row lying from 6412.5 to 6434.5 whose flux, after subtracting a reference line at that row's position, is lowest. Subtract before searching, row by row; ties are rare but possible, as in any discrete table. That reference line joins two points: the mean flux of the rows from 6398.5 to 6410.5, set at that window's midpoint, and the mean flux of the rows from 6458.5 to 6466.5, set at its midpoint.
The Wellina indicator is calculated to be 6421 angstrom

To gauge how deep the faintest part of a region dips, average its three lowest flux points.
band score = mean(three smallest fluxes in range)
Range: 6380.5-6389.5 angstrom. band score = 26.0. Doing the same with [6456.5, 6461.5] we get 24.7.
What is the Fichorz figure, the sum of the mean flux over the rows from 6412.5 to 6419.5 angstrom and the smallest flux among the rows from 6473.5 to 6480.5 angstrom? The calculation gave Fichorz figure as 46.1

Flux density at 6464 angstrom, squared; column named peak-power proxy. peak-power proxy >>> 593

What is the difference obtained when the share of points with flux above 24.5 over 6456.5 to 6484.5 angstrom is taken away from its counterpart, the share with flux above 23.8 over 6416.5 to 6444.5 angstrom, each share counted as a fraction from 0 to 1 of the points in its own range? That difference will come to 0.21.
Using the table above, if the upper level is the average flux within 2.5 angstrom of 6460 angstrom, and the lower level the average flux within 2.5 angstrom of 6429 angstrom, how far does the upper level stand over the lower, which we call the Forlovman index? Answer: -2.0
